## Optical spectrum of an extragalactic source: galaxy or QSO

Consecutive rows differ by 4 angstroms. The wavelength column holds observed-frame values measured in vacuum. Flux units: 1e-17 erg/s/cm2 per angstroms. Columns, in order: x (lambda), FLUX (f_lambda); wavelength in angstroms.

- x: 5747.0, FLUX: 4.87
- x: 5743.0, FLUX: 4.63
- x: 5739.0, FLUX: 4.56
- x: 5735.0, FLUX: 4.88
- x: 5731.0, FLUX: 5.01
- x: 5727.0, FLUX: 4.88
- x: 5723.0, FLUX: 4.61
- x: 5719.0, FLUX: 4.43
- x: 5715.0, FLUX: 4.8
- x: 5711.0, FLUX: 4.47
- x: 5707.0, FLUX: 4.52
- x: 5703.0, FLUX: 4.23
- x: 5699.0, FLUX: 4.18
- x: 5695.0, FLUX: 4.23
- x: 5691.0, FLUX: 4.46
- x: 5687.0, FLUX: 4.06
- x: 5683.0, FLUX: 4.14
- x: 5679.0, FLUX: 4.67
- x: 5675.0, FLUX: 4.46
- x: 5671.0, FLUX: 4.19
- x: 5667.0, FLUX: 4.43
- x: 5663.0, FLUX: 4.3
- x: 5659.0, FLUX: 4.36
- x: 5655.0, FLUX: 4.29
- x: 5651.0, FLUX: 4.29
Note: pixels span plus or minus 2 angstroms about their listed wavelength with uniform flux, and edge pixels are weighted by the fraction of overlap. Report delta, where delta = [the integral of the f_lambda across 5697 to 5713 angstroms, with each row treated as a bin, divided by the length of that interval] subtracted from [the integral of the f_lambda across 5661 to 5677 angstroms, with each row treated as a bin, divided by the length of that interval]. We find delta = 0.0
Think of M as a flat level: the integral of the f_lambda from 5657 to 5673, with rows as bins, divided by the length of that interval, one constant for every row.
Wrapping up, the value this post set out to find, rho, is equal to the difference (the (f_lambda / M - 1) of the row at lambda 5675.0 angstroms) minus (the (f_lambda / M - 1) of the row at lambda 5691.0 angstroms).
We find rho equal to 0.00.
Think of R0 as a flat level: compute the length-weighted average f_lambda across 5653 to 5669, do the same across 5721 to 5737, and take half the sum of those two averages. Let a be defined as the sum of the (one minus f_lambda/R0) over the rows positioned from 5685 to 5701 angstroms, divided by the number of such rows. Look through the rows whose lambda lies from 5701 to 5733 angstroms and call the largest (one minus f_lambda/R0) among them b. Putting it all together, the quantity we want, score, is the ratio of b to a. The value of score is 1.01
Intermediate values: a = 0.0789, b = 0.08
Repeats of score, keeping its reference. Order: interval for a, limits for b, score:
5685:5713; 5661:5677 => 1.41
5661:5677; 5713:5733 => 0.66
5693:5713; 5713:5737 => 0.61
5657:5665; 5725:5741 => 0.13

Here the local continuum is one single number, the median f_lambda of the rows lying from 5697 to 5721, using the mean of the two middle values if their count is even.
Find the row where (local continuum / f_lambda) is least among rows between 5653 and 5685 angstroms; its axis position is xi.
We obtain 5679.0 angstroms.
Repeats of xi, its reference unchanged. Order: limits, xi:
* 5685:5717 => 5715.0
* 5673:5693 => 5679.0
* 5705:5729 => 5727.0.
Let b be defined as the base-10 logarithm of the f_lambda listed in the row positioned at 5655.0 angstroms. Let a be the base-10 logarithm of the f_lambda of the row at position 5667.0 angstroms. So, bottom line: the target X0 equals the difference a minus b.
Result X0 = 0.01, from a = 0.646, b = 0.632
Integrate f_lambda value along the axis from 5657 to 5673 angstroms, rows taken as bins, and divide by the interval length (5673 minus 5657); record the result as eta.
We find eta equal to 4.32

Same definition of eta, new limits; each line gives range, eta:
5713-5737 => 4.77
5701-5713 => 4.41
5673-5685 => 4.42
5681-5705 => 4.22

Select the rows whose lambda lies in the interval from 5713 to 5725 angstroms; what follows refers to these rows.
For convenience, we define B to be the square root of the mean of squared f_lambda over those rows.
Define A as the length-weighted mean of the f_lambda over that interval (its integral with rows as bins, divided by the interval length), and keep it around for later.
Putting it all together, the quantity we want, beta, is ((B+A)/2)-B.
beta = -0.0012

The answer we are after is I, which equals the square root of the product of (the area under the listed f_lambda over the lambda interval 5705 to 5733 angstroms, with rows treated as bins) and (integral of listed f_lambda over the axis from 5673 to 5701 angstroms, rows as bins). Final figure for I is 126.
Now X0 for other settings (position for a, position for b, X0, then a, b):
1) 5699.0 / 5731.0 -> -0.08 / 0.621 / 0.700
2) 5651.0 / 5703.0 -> 0.01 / 0.632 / 0.626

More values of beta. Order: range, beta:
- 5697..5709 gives -0.0013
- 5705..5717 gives -0.0011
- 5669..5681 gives -0.0022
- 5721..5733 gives -0.0014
